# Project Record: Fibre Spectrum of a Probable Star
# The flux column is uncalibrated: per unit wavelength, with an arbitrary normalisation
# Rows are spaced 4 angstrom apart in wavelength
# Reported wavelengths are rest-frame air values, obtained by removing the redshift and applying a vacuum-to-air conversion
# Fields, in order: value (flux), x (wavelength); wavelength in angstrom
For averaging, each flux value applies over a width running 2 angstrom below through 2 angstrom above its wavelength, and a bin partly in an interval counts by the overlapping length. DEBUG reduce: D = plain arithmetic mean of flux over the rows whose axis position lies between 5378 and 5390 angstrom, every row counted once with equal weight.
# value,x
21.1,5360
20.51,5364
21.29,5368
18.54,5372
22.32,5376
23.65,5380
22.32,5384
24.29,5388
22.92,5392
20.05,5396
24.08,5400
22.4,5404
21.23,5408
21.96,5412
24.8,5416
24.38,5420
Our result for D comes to 23.4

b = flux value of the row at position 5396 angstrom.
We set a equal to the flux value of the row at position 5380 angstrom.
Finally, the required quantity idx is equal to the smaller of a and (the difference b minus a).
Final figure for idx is -3.6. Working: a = 23.65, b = 20.05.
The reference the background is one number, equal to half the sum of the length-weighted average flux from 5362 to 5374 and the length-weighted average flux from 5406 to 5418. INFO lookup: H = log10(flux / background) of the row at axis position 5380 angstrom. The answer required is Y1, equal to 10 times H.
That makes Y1 0.4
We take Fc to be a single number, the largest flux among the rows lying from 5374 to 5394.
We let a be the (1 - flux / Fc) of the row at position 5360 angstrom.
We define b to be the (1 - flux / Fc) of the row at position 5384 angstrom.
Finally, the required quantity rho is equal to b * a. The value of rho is 0.011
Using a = 0.13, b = 0.081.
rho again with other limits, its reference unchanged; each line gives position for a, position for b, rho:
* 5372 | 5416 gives -0.005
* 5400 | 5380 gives 0.000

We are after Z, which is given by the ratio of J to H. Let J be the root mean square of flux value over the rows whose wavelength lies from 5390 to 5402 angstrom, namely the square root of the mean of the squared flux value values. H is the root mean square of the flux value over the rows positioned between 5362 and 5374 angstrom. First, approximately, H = 20.1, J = 22.4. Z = 1.11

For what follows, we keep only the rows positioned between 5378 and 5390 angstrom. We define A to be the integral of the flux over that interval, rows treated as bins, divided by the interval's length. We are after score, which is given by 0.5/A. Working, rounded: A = 23.4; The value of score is 0.0213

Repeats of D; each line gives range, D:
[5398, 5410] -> 22.6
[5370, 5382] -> 21.5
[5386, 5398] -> 22.4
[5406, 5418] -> 22.7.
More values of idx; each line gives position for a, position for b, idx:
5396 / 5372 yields -1.5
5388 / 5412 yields -2.3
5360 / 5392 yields 1.8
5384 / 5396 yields -2.3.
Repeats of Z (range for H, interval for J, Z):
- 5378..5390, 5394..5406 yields 0.95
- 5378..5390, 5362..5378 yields 0.88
